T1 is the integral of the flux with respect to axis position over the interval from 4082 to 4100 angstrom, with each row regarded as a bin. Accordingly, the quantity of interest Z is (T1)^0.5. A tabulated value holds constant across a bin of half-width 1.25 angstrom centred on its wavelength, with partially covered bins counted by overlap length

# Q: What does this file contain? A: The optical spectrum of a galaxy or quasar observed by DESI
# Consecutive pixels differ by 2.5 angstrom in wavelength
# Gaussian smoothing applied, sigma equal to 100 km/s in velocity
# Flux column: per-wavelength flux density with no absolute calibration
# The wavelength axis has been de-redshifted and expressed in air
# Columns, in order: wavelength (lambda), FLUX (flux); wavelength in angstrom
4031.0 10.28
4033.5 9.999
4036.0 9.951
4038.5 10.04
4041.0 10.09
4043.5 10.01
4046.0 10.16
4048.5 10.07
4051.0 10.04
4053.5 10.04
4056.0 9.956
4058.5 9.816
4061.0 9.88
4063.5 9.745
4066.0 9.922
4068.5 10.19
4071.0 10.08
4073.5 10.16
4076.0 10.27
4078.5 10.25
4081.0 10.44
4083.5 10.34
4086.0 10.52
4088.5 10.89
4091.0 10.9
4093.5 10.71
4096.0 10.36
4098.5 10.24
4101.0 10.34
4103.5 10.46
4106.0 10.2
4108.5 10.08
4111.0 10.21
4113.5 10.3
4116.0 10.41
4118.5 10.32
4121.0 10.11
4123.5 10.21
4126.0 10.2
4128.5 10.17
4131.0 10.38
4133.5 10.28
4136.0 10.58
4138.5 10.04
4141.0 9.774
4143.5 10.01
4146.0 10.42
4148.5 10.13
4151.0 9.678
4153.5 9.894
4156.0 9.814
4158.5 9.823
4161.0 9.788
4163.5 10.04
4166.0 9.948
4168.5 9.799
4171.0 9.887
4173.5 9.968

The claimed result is 13.8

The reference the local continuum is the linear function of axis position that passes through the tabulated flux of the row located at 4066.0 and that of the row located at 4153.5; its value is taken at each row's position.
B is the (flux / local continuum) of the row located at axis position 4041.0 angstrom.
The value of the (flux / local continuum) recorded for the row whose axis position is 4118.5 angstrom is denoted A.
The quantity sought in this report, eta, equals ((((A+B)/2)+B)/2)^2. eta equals 1.05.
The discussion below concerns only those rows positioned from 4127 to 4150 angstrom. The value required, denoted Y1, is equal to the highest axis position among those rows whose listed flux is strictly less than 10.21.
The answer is 4148.5 angstrom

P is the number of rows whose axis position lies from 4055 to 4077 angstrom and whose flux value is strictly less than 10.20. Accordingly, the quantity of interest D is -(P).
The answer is -8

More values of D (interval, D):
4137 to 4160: -8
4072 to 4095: -1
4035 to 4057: -9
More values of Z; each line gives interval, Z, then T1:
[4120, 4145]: 16.0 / 254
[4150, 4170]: 14.0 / 197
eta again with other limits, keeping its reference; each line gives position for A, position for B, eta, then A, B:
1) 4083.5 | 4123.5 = 1.07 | 1.04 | 1.03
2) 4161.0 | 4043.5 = 1.01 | 0.99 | 1.01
